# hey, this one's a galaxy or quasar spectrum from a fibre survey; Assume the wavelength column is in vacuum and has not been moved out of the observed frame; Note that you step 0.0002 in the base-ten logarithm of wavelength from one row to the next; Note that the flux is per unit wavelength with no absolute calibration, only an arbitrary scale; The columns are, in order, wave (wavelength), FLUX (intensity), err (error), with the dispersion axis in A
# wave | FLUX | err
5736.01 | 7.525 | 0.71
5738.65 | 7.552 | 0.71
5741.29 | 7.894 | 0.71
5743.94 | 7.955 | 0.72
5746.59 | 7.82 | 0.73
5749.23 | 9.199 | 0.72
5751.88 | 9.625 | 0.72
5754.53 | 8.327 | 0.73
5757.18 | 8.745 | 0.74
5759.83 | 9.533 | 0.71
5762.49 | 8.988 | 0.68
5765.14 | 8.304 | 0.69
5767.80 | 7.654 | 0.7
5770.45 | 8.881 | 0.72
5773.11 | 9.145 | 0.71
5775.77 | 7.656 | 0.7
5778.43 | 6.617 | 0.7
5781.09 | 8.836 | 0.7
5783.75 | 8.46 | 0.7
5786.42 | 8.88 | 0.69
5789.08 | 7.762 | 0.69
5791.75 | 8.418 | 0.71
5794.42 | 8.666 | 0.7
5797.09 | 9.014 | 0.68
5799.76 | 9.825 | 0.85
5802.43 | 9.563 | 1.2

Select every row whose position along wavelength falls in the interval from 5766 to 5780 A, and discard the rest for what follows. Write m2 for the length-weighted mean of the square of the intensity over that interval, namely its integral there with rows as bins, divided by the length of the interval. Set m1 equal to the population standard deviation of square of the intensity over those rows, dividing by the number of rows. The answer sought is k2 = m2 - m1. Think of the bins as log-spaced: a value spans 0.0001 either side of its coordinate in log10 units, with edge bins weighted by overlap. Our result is 50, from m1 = 15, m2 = 65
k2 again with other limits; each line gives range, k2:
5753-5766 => 70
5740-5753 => 59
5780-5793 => 65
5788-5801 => 65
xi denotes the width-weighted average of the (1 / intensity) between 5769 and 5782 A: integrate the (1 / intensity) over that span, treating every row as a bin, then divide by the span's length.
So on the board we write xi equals 0.124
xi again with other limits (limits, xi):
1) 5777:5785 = 0.128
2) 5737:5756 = 0.121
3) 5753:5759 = 0.116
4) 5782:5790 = 0.119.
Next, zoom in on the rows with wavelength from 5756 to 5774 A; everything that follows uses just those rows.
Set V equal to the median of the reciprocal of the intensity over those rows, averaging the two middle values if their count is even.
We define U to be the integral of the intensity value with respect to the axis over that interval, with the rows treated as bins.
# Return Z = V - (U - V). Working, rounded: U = 157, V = 0.113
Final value -157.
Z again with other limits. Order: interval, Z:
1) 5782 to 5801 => -165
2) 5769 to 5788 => -158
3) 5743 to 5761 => -157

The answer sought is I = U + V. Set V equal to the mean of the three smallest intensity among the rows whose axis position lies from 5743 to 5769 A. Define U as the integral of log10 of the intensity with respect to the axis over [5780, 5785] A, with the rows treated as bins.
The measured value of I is 12.5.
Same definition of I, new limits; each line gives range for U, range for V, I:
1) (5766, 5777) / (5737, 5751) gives 17.9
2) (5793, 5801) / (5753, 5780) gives 15.0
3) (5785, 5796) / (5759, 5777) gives 18.1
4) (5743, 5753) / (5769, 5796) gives 16.7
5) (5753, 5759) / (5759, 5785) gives 12.9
